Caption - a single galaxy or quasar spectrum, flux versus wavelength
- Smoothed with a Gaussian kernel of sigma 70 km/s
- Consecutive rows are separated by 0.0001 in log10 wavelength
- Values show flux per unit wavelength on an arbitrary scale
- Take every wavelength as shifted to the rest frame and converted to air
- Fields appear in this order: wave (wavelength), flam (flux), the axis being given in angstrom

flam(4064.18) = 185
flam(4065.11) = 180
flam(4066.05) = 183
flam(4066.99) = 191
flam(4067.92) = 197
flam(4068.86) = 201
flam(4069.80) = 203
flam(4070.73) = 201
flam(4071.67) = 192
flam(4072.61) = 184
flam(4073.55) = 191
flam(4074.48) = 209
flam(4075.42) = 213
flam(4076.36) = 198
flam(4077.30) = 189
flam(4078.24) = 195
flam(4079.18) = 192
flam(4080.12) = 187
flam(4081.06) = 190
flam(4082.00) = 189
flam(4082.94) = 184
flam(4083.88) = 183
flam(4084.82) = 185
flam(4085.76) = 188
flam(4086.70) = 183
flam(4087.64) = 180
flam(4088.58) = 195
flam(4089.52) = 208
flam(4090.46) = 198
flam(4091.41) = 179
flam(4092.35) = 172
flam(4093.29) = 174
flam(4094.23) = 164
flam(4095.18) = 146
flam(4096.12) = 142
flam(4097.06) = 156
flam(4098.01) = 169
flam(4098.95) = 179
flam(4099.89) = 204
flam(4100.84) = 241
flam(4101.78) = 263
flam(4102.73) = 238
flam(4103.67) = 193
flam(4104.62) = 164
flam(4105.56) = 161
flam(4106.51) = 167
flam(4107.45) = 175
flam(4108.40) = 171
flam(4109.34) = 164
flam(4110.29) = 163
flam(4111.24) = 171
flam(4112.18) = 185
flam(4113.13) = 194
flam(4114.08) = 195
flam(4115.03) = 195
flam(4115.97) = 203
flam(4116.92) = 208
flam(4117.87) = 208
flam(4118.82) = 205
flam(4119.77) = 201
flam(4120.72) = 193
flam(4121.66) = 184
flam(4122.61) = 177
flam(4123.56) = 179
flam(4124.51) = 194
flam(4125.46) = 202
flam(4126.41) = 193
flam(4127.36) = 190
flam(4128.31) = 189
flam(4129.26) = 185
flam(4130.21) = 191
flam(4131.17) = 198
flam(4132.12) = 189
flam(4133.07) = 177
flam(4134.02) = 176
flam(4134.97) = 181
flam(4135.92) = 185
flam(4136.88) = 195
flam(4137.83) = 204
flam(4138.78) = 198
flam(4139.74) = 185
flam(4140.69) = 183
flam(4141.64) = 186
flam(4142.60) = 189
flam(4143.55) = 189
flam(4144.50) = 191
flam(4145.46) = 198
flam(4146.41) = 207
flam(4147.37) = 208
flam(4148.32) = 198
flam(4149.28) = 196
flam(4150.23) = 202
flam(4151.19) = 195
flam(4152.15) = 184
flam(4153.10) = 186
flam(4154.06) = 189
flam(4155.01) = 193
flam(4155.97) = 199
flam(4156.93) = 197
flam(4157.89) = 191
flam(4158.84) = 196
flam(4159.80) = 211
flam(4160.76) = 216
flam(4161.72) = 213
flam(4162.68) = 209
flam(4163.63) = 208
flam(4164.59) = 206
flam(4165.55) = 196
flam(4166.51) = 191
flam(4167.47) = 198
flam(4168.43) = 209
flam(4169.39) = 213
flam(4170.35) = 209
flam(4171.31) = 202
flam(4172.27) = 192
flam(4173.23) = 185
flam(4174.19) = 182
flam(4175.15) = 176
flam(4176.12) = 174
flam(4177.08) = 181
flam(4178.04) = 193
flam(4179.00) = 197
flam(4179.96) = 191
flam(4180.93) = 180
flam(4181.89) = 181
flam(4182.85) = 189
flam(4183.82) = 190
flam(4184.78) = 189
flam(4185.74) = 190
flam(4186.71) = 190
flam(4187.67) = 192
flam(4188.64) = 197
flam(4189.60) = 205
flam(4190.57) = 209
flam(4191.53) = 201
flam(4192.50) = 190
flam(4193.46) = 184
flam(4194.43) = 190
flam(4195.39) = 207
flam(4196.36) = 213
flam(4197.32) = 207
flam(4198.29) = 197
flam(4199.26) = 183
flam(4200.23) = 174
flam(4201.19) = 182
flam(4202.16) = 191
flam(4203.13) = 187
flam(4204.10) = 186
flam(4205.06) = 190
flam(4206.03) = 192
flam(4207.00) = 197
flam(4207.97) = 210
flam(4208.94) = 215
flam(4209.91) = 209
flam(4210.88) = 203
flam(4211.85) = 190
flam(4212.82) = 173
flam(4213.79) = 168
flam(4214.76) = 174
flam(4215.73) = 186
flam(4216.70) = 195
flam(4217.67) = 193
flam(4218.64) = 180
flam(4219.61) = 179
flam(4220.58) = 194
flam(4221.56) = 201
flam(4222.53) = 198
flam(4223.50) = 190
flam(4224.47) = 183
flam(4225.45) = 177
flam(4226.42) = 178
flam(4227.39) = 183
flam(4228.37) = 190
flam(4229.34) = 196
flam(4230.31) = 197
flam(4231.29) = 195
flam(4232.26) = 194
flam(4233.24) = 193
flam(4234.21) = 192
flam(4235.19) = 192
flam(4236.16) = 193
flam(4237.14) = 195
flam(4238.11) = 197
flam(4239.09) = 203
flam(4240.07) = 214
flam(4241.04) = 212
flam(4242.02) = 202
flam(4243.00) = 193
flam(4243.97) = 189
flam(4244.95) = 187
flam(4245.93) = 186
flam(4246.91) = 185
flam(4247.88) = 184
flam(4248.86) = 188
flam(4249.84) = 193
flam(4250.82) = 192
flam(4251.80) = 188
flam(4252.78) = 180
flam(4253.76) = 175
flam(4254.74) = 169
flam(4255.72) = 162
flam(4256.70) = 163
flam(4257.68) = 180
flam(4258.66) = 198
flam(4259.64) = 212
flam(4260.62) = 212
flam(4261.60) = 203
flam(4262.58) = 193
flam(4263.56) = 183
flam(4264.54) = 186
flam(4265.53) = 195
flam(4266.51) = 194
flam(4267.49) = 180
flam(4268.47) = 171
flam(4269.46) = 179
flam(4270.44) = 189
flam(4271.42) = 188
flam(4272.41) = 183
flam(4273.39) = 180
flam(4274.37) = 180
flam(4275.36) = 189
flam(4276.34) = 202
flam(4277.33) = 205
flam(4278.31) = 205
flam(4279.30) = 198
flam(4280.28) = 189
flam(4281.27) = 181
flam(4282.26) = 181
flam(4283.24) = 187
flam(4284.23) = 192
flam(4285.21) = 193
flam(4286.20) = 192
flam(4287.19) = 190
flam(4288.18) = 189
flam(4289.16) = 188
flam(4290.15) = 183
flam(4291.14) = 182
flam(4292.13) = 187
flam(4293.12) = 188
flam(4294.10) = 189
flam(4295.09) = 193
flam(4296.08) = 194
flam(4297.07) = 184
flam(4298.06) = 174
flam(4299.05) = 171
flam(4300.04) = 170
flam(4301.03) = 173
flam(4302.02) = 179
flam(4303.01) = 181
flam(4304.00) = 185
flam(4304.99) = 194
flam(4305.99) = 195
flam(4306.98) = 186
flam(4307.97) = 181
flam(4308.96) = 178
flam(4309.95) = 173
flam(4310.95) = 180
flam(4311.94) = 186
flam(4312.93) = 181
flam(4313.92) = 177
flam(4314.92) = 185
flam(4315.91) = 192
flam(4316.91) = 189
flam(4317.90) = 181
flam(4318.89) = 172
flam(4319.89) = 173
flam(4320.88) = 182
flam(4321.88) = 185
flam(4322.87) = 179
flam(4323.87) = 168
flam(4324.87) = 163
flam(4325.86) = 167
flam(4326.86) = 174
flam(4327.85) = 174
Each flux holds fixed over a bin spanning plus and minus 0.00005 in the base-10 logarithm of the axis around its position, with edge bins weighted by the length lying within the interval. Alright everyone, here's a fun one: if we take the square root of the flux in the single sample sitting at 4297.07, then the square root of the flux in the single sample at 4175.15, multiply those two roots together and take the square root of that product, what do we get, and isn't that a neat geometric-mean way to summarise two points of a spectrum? 13.4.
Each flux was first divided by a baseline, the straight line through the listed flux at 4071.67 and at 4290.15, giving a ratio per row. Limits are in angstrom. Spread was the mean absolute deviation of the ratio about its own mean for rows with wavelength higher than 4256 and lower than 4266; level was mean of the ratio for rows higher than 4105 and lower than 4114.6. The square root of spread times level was 0.24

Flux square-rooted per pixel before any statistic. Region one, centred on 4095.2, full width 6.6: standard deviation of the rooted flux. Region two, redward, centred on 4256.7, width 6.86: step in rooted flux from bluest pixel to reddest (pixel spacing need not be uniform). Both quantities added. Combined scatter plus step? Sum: 1.8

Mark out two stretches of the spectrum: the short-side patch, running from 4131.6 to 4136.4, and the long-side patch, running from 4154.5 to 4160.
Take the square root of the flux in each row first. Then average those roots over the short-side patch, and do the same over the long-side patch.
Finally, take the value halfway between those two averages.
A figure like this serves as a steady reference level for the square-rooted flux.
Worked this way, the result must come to 13.77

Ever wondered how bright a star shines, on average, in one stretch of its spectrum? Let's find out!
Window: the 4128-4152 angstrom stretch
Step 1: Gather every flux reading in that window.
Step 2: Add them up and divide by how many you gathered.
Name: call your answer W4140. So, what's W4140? 192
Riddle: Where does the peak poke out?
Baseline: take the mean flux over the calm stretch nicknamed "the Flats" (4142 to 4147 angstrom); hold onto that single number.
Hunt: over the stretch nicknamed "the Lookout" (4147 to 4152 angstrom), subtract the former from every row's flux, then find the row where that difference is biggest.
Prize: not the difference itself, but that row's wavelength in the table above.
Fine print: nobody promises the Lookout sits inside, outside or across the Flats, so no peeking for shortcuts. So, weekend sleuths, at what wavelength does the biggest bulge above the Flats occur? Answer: 4147.37 angstrom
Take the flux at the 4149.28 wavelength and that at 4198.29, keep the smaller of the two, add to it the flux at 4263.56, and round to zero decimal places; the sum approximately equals 379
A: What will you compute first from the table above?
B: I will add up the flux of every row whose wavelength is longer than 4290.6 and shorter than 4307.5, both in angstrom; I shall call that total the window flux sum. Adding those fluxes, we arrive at 3125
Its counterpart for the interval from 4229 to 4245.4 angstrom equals 3344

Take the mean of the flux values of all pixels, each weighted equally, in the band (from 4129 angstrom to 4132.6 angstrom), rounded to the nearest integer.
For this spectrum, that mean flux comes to 191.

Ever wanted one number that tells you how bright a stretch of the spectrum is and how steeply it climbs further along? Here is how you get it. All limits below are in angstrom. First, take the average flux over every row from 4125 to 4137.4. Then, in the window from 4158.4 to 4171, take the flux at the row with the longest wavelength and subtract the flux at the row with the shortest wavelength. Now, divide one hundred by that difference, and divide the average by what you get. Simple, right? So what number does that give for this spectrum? 25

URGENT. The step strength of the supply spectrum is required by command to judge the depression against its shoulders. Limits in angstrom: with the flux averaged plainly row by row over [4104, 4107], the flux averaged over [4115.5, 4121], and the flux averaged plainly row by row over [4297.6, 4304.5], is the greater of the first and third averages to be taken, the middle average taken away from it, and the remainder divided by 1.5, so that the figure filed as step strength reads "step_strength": -18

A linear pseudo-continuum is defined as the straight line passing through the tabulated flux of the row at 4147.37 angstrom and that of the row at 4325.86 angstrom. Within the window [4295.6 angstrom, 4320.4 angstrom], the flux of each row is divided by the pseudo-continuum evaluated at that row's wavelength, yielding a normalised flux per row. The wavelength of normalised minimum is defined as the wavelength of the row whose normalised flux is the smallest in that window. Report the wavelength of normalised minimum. 4300.04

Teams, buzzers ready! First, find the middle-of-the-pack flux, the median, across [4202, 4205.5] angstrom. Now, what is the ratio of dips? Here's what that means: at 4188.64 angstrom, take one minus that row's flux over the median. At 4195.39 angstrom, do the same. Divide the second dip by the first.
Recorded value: 2.2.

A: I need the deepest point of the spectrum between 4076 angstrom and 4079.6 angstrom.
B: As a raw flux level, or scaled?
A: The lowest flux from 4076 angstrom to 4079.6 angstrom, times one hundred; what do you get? 18900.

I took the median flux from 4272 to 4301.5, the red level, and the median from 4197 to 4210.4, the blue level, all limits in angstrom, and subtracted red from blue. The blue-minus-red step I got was 3.5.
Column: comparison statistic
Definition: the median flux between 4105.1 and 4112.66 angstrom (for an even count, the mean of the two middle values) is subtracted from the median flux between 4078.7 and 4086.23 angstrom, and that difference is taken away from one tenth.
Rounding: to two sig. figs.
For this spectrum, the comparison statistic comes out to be -18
